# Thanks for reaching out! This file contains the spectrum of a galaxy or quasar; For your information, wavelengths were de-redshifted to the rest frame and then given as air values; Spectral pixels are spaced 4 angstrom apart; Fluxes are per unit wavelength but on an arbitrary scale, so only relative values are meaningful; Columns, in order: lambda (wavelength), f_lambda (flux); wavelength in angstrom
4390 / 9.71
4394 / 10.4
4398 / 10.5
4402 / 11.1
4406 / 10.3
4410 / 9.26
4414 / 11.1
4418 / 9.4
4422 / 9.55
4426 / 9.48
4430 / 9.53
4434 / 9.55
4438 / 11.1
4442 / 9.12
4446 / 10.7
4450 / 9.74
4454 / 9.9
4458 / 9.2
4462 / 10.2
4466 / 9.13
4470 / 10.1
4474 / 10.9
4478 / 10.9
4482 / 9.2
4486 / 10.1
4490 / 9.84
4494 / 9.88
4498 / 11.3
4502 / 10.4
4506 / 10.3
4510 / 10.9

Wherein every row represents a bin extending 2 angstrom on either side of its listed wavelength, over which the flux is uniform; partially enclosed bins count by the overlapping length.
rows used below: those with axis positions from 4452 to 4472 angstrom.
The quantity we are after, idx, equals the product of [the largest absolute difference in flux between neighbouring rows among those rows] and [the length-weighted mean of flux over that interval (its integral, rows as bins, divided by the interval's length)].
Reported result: 10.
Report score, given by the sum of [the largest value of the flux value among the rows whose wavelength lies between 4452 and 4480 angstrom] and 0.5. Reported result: 11.4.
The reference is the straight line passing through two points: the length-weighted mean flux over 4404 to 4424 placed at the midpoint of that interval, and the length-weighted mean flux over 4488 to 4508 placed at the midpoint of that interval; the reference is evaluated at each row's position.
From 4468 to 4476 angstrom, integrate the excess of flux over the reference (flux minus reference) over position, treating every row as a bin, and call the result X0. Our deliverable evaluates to 2.3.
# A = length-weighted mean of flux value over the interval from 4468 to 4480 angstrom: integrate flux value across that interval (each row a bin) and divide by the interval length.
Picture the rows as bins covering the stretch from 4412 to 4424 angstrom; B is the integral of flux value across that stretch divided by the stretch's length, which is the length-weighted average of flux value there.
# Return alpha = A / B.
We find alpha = 1.06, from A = 10.63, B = 10.0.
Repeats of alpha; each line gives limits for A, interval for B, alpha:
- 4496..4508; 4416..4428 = 1.13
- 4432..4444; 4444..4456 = 0.98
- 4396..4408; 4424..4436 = 1.12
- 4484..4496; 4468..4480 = 0.93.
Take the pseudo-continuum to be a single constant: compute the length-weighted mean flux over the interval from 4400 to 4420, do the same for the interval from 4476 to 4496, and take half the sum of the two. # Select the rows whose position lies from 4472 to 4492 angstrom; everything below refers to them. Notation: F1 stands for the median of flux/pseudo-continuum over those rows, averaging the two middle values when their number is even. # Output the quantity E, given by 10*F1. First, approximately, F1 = 1.00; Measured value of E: 10.0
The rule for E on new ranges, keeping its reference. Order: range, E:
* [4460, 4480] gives 10.1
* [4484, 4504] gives 10.0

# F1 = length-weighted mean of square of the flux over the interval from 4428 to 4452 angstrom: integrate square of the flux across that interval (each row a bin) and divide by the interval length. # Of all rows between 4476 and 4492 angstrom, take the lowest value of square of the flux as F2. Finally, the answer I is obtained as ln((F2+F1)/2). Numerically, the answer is 4.52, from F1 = 100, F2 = 84.6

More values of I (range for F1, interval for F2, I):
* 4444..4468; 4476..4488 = 4.51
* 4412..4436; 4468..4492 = 4.50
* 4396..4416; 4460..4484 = 4.57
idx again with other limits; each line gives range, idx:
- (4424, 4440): 15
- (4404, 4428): 18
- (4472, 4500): 18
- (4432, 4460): 20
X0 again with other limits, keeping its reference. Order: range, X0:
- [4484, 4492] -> -2.6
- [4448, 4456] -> -2.3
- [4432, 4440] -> 2.3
